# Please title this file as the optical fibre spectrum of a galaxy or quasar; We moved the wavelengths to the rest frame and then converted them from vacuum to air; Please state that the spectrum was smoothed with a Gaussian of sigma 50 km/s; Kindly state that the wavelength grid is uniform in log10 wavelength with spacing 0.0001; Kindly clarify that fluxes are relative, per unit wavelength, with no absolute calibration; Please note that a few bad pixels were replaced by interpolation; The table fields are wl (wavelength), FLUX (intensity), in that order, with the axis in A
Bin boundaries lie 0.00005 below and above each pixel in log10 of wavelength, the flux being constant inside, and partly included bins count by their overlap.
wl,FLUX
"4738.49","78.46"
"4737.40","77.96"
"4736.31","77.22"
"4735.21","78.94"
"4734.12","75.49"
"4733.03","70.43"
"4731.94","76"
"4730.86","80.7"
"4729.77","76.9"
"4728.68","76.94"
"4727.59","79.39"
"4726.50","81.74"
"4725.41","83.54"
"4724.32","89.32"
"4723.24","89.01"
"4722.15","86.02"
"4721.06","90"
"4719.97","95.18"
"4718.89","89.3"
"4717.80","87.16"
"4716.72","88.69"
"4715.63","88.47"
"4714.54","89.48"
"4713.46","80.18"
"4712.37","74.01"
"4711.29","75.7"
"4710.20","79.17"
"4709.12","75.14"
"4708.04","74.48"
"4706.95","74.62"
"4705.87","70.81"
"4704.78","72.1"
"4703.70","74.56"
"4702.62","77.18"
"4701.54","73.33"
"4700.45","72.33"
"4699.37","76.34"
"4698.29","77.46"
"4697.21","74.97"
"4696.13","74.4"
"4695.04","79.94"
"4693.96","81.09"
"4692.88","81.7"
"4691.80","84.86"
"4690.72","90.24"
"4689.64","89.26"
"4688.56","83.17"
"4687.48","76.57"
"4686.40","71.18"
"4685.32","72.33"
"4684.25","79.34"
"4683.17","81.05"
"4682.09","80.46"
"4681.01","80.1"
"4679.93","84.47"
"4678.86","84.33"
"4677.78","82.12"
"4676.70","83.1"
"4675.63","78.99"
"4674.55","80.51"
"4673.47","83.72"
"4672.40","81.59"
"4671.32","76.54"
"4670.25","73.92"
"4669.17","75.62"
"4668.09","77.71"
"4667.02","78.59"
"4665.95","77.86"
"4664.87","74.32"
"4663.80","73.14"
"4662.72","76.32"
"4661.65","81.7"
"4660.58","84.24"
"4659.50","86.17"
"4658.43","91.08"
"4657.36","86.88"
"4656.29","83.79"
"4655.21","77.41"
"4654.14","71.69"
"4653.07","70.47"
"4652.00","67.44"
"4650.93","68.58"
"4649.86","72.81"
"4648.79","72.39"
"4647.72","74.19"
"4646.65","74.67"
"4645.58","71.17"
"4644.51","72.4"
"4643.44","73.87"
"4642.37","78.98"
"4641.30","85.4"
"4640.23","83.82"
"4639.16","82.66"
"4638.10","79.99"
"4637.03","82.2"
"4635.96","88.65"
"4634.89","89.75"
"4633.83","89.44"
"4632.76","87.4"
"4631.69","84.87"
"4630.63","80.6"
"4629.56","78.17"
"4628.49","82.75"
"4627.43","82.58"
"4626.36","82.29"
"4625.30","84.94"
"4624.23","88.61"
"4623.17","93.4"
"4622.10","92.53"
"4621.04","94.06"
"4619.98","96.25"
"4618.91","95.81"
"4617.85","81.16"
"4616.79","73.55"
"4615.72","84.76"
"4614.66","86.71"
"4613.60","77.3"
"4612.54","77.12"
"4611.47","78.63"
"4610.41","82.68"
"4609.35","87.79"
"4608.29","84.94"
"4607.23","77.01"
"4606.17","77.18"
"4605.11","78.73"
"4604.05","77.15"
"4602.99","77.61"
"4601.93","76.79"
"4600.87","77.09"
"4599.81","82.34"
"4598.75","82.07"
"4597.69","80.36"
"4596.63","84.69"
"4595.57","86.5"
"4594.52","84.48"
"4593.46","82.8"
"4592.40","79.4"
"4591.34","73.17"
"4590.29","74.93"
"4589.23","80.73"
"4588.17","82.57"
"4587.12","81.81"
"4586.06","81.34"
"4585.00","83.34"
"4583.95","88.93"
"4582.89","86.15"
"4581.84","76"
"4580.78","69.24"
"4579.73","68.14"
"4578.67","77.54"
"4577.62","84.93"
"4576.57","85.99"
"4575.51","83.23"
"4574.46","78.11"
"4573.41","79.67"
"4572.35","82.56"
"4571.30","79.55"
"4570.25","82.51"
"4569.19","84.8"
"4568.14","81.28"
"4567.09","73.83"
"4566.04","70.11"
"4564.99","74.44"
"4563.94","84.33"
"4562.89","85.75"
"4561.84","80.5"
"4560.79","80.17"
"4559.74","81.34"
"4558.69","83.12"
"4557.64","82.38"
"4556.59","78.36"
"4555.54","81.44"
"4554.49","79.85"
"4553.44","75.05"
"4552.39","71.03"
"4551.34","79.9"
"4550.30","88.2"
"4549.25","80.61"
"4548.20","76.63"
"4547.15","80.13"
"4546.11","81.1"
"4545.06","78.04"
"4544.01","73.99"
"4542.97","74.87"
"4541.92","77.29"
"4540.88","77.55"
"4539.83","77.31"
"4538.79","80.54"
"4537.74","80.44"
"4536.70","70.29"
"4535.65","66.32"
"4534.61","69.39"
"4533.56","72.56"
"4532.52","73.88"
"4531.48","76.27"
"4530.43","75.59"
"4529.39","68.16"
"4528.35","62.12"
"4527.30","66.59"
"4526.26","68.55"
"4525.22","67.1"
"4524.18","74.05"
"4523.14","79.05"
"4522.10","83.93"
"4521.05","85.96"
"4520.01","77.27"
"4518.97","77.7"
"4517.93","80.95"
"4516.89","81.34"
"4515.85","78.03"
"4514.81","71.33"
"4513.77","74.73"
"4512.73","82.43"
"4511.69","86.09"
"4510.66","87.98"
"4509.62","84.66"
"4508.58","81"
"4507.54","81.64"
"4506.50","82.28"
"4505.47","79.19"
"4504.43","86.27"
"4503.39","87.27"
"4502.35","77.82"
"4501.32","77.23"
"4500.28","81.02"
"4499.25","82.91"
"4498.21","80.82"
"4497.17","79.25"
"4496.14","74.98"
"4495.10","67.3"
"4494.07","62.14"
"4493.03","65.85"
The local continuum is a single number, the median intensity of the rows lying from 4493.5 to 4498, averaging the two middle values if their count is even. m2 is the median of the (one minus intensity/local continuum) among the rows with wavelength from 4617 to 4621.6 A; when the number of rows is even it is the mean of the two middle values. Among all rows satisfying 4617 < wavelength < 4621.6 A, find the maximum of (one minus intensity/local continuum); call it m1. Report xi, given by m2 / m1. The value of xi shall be 2.4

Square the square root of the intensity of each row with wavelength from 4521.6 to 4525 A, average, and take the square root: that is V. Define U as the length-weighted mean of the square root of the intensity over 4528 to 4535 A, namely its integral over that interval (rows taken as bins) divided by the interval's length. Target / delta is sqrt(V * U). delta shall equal 8.7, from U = 8.4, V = 8.9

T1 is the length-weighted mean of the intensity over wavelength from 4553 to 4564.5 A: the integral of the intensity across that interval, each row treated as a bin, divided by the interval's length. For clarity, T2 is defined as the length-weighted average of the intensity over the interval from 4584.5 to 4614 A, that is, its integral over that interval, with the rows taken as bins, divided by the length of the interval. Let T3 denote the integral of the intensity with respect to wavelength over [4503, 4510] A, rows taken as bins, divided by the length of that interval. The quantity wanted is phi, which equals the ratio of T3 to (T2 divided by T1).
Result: 84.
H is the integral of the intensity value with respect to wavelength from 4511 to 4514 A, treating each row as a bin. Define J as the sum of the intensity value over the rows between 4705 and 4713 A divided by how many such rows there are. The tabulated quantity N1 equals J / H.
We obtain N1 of 0.303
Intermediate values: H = 247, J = 74.8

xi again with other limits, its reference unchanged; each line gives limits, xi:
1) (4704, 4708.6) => -6.5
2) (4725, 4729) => 1.6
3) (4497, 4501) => 1.2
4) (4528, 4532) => -0.1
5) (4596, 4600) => 1.2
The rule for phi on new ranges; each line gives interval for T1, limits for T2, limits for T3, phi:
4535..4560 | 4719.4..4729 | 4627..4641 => 76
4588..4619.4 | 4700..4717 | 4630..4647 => 85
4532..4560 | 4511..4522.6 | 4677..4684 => 79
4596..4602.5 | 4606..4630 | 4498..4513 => 79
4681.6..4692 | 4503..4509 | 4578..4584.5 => 76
